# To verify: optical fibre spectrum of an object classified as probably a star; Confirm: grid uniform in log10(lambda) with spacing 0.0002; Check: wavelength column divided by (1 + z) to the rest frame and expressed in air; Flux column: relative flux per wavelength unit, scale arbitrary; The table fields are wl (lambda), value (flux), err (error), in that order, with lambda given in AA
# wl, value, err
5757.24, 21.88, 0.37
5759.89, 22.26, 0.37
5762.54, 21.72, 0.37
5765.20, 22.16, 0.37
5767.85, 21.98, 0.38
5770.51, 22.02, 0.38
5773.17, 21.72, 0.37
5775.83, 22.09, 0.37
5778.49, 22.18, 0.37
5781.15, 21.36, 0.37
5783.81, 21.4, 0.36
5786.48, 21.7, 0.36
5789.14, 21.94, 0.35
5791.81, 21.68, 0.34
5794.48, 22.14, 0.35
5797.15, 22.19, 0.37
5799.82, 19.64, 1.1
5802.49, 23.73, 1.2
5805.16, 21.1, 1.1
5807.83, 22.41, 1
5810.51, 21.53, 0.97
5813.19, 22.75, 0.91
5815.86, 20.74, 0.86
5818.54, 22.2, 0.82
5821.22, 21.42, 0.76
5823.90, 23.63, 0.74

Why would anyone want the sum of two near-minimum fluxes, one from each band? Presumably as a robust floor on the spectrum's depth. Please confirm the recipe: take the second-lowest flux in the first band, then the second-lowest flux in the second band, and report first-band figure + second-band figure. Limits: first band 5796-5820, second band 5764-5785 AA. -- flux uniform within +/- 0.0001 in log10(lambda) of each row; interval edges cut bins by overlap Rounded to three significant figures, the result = 42.1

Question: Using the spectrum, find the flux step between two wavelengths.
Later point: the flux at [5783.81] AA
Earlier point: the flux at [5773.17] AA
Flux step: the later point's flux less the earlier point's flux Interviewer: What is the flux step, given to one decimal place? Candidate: -0.3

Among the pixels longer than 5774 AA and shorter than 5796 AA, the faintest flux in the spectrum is 21.36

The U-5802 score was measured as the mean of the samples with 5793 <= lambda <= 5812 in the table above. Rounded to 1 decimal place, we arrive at 21.8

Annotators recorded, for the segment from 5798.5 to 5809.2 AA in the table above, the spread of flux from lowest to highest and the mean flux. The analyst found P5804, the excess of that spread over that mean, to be -17.6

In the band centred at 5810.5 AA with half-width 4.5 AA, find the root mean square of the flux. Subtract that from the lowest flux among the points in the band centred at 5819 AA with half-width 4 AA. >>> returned -1.5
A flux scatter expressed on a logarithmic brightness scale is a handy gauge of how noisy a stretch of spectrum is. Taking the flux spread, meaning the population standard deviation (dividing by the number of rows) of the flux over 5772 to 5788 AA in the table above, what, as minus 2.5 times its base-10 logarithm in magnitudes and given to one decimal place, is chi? 1.3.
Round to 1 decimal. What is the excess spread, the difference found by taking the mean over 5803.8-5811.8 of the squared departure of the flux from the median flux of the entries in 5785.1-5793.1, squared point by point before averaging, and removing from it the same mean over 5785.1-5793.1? 0.3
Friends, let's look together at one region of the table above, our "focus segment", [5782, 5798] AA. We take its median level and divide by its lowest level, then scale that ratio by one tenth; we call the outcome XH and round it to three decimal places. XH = 0.102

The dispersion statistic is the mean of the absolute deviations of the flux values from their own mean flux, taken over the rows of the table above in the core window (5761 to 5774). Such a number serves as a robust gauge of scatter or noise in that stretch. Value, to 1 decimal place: 0.2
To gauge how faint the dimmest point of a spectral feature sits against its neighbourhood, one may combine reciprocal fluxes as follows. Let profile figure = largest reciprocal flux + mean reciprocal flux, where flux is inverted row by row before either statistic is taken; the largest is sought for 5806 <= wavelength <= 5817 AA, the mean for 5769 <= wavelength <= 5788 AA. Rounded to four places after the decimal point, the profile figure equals 0.0941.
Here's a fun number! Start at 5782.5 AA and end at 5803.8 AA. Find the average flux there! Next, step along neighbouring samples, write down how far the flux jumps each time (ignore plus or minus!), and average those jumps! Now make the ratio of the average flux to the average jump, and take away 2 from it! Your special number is 17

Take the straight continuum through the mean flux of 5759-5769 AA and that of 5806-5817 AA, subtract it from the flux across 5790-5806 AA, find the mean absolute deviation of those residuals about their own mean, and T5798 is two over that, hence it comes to 2.1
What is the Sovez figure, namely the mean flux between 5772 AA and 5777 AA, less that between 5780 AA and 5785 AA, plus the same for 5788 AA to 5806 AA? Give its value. 22.3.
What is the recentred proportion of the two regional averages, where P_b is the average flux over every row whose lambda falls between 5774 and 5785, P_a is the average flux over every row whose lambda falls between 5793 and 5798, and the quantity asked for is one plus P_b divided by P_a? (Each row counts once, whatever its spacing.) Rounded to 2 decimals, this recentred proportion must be 1.98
